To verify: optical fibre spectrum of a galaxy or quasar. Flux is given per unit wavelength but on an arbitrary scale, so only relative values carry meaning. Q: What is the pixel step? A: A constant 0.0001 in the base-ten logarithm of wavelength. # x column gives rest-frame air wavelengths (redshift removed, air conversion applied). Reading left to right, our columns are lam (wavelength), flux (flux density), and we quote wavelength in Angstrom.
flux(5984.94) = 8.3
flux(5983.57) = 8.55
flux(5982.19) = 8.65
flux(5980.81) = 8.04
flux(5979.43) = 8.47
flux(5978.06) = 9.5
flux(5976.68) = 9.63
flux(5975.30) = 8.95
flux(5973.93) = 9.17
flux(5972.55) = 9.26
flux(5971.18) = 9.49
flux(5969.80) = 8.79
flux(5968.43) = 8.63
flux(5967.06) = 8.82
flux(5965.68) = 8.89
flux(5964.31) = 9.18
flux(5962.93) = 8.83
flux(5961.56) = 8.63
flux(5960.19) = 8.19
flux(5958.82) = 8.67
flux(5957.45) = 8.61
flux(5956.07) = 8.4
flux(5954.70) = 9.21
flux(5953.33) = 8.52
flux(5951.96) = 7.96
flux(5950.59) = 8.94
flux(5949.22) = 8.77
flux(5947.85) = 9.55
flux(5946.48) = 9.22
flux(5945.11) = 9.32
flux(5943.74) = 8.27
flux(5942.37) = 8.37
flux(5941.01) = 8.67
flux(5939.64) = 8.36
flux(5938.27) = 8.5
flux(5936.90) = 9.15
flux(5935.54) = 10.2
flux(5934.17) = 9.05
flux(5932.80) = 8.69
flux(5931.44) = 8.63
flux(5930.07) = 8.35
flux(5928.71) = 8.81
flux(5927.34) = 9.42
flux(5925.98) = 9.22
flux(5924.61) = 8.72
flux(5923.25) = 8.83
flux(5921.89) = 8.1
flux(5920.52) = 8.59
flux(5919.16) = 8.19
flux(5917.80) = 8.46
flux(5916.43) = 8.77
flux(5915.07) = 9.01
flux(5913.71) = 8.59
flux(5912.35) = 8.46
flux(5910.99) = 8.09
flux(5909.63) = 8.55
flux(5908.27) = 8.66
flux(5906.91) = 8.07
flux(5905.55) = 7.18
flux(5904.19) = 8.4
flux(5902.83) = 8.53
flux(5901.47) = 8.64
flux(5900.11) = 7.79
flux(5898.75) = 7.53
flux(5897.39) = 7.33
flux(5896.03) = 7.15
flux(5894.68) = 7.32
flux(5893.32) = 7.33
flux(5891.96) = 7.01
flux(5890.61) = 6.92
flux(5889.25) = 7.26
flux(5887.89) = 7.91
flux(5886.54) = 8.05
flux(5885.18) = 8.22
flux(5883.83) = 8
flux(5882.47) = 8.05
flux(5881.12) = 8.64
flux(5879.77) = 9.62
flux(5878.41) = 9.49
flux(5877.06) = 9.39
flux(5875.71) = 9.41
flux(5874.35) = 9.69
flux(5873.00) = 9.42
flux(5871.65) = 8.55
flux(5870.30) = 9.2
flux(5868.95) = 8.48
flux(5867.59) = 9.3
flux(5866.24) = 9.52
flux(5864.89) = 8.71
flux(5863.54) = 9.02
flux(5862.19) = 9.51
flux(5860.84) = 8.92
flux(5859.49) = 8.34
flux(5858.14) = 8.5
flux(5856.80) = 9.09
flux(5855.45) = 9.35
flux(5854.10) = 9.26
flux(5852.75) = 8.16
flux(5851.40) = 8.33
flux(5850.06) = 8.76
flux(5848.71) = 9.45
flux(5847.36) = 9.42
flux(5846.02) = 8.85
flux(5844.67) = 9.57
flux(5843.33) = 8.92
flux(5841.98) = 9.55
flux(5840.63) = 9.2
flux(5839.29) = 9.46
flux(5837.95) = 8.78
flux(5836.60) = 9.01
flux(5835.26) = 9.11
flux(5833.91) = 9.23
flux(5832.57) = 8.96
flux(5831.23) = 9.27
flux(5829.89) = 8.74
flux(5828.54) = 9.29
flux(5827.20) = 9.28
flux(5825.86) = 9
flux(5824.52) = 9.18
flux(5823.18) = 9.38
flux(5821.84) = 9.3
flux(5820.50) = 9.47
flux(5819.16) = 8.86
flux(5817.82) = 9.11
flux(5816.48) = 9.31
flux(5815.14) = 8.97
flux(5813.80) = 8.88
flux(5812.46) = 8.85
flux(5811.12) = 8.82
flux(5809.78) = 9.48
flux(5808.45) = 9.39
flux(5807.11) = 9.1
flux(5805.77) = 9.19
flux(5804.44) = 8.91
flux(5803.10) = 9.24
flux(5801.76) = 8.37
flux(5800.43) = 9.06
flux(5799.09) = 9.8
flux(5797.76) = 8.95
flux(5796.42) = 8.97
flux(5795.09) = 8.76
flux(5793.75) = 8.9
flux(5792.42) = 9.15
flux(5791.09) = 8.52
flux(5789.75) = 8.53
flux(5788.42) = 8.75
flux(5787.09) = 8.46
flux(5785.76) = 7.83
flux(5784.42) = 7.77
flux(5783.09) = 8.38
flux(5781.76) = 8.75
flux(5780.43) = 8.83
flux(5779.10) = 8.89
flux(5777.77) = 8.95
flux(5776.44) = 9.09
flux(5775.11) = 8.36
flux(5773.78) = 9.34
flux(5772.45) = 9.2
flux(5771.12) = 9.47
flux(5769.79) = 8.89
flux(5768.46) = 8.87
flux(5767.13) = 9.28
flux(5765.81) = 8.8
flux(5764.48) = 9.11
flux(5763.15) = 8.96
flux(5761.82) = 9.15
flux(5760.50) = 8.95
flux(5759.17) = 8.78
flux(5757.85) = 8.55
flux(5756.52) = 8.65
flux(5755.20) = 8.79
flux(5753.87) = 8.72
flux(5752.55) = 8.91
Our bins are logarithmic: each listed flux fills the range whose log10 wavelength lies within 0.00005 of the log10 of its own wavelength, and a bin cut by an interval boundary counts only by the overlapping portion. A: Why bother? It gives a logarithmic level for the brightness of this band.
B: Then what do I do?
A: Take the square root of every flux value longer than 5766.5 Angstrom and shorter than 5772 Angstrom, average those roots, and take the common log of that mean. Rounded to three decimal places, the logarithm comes 0.480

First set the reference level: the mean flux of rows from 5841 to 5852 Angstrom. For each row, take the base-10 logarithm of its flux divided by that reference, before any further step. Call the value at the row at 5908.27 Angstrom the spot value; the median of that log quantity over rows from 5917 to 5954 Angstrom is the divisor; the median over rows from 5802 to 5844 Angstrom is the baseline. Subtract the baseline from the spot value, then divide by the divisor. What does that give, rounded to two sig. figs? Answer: 1.2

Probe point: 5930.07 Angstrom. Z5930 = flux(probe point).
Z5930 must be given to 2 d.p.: 8.35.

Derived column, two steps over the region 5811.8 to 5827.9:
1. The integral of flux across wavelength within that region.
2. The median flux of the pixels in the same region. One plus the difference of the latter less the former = -137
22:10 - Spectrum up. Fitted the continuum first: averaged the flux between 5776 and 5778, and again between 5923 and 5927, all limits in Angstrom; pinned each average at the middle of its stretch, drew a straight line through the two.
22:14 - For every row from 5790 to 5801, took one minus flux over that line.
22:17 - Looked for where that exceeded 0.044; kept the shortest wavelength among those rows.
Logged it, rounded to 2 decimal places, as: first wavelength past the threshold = 5791.09 Angstrom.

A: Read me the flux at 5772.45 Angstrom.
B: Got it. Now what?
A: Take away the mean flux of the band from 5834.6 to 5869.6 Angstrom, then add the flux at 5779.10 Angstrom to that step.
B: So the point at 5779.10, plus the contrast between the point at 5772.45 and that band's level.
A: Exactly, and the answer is 9.1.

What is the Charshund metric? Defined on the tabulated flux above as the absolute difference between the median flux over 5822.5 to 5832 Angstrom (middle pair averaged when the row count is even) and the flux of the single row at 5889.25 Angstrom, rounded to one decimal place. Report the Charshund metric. 2.0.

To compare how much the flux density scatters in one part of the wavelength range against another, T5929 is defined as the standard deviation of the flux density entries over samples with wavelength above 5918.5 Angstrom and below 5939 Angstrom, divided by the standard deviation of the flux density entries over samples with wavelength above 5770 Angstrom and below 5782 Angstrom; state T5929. 1.6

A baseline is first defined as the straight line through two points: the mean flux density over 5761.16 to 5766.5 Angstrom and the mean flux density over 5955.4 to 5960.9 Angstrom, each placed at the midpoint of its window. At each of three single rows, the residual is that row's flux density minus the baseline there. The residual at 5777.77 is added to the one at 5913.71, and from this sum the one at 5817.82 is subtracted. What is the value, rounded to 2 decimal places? -0.27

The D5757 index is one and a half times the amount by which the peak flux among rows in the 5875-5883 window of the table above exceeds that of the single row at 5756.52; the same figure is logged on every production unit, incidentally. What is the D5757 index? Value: 1.5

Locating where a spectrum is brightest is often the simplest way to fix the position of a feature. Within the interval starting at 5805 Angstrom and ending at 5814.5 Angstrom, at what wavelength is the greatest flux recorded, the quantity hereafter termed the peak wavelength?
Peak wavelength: 5809.78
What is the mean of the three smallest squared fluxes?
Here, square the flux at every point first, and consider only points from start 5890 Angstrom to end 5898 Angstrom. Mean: 49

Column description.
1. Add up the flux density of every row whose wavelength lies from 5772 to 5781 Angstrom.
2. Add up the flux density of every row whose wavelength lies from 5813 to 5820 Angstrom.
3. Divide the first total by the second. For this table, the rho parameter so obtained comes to 1.4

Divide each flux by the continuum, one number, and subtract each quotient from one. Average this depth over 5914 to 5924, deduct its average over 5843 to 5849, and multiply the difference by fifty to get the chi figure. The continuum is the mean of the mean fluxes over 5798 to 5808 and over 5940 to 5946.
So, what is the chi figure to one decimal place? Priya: 3.8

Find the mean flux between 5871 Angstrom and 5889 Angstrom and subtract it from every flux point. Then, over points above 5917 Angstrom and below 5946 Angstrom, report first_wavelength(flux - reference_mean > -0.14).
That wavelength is 5923.25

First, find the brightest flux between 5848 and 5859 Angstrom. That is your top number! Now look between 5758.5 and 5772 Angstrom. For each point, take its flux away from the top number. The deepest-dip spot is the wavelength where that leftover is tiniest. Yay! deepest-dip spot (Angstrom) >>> 5771.12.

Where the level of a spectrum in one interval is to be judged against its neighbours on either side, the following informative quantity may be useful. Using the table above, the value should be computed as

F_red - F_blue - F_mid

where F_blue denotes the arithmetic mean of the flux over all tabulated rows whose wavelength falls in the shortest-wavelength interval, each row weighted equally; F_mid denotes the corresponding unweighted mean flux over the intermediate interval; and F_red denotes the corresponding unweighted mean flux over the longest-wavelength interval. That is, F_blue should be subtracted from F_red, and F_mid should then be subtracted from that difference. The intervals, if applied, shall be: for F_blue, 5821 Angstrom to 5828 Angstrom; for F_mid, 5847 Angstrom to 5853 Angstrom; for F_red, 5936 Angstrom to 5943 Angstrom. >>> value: -9.4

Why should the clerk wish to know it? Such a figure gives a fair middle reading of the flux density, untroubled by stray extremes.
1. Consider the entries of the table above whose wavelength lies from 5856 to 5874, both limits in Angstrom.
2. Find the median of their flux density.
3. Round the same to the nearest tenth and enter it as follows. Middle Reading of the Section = 9.0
